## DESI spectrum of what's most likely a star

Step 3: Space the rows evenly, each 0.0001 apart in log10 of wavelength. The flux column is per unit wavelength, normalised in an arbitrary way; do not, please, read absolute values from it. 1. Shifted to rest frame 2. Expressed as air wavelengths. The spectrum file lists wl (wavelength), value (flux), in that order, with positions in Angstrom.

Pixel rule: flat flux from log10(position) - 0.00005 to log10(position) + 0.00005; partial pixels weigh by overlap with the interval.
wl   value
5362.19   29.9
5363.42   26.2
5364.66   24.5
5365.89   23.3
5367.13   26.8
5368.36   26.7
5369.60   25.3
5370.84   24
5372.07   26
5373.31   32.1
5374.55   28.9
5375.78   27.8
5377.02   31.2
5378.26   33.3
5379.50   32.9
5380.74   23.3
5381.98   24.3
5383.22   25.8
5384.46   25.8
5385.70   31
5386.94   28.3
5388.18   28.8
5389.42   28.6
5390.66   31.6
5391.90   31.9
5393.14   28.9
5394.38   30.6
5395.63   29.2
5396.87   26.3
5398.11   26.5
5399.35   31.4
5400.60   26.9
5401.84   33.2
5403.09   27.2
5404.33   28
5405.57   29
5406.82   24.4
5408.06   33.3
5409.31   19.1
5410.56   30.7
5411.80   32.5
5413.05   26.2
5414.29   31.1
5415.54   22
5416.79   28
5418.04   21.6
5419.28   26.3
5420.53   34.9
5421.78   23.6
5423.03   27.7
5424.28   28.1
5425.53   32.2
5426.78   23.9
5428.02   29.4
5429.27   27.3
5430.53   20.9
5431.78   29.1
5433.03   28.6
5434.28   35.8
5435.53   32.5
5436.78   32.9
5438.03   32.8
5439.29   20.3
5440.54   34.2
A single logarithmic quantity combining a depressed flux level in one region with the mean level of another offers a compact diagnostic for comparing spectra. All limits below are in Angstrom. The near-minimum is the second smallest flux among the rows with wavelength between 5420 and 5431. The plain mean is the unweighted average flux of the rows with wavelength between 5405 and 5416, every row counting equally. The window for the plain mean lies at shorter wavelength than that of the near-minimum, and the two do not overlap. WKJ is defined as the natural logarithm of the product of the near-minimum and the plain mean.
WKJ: 6.48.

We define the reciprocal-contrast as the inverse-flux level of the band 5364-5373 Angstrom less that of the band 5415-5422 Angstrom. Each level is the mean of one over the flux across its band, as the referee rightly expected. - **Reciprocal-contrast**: 0.0003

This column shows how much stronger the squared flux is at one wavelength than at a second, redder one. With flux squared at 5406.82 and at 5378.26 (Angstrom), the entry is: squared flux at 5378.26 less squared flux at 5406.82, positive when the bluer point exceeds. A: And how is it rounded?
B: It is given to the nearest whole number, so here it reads 514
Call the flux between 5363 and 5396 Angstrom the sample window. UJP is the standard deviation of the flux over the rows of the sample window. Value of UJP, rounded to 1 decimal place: 3.0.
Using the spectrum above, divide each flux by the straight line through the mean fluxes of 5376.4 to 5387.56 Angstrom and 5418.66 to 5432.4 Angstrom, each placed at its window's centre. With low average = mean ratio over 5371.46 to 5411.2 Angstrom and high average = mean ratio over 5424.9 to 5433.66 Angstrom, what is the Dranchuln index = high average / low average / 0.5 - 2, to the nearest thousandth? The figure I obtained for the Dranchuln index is -0.039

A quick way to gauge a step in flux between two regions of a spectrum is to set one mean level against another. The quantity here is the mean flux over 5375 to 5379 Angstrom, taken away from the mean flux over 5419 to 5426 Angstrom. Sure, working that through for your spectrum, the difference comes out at -2.0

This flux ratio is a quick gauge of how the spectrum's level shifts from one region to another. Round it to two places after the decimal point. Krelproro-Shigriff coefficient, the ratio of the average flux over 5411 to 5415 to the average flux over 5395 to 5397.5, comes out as 1.08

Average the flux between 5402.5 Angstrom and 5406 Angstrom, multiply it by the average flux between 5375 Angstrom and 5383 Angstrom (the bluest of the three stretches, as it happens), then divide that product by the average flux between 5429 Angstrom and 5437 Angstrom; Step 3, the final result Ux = 27.3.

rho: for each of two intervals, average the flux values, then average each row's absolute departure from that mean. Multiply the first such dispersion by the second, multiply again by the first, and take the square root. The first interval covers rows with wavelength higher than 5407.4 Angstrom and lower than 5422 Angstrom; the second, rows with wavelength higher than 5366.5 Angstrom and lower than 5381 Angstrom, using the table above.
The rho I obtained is 7.3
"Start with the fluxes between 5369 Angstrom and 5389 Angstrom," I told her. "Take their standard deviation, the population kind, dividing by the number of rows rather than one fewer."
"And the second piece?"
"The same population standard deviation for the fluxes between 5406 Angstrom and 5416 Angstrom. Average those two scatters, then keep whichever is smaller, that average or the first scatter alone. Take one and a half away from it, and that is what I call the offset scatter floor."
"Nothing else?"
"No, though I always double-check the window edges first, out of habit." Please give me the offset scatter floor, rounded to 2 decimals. 1.69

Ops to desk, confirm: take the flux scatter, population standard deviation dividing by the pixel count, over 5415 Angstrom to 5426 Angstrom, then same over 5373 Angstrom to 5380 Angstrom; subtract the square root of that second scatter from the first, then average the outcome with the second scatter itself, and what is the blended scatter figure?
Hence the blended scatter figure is 2.4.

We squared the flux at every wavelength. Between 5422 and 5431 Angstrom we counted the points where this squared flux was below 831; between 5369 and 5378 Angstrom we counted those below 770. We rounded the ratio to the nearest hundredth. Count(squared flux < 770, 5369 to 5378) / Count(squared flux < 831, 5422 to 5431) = 0.60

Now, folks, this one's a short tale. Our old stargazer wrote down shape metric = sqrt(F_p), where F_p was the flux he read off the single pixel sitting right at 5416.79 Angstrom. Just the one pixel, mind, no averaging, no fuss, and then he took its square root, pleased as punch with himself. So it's 5.29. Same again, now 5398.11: 5.15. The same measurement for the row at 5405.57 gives 5.39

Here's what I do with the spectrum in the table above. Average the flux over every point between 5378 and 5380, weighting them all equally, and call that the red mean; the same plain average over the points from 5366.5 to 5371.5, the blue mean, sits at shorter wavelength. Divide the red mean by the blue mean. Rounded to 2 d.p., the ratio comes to 1.29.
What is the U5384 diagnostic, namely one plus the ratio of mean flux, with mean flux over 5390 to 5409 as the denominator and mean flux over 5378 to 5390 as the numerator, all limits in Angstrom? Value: 1.97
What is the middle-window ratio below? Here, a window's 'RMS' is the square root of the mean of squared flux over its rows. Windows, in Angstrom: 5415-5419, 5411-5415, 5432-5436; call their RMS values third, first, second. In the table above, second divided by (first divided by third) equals 25.9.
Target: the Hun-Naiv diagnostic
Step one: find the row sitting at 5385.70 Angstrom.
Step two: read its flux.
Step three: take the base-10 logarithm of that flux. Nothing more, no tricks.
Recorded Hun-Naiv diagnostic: 1.49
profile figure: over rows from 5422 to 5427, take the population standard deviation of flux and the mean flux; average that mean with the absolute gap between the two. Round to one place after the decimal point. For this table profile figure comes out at 26.5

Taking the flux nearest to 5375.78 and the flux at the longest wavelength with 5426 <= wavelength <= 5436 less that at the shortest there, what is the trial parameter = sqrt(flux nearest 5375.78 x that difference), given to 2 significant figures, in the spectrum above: 15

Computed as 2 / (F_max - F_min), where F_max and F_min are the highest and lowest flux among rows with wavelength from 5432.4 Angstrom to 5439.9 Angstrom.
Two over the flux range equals 0.13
